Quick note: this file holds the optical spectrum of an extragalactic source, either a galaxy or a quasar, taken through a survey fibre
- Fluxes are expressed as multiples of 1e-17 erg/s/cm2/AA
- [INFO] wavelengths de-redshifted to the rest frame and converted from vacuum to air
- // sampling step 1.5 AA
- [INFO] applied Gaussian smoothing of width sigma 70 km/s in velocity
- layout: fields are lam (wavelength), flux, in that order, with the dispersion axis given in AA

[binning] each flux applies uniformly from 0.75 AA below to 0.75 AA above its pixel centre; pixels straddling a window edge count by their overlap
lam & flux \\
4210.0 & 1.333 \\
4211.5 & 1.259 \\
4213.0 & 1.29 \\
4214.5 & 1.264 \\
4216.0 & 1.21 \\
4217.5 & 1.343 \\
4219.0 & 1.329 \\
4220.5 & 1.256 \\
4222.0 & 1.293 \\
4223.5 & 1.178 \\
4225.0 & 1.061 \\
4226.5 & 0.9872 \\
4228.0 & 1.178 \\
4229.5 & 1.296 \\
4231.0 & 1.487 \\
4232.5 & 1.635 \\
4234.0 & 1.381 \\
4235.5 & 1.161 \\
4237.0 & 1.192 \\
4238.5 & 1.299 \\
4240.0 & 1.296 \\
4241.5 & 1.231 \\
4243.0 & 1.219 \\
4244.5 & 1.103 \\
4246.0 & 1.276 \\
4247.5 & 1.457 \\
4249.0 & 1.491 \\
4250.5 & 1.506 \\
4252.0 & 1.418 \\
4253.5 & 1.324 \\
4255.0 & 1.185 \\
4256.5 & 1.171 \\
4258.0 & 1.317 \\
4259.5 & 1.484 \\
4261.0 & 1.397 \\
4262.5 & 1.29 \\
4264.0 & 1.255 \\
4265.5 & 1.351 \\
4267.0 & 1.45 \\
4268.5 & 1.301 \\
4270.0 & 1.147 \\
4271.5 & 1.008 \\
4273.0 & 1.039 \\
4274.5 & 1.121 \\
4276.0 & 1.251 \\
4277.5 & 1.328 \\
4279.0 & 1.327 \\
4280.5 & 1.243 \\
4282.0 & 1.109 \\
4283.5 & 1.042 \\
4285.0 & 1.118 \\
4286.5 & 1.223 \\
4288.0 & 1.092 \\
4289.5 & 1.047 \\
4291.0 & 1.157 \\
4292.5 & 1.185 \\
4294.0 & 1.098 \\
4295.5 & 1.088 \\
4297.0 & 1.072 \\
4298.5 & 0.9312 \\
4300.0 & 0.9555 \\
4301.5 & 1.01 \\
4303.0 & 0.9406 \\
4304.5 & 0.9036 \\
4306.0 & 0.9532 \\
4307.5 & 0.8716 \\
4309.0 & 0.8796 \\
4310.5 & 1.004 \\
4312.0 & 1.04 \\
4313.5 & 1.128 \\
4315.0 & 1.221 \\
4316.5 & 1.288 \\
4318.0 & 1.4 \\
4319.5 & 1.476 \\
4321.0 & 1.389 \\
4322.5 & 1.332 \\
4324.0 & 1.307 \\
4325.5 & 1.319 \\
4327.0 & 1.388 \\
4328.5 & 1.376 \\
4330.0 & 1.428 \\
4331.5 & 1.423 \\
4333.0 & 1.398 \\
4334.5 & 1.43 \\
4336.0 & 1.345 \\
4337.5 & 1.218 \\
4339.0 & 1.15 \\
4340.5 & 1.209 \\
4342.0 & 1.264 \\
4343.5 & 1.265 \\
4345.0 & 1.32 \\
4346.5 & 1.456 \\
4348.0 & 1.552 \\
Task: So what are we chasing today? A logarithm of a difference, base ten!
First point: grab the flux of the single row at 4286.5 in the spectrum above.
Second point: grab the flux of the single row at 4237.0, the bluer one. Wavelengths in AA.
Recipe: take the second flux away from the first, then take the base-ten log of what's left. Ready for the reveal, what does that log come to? -1.51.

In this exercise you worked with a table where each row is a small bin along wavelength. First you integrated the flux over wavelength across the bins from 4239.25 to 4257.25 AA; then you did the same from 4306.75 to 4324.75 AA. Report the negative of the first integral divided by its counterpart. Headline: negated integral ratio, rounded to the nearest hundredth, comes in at -1.09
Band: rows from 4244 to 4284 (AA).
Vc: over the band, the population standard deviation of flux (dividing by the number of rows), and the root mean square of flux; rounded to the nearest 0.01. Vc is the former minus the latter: -1.14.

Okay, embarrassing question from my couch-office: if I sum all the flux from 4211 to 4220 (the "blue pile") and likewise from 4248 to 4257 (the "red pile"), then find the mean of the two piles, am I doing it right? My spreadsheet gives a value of 7.9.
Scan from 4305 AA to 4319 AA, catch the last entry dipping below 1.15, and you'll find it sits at 4313.5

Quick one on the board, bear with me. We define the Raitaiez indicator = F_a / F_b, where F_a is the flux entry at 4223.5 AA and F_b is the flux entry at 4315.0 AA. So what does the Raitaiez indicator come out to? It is 0.96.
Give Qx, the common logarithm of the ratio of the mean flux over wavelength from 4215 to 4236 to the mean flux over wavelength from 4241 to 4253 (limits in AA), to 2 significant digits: -0.022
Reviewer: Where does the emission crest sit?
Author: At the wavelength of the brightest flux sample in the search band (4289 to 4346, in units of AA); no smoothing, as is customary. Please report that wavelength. 4319.5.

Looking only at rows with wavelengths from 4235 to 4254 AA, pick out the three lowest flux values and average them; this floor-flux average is 1.15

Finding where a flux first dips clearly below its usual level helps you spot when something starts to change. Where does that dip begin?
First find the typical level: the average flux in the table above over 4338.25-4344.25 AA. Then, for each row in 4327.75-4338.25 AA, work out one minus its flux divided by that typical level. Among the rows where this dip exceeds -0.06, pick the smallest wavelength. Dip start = 4337.5 AA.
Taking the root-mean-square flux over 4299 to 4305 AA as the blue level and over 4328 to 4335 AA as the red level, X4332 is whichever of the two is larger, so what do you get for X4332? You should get 1.41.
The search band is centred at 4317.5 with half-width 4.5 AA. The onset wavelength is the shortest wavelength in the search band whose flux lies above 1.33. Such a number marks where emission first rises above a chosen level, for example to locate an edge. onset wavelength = 4318.0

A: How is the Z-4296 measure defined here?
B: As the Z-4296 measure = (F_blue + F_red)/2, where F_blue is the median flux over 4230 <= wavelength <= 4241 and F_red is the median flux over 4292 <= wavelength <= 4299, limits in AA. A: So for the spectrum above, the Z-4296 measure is 1.19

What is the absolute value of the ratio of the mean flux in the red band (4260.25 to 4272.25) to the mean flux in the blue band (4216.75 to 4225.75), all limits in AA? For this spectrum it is 1.03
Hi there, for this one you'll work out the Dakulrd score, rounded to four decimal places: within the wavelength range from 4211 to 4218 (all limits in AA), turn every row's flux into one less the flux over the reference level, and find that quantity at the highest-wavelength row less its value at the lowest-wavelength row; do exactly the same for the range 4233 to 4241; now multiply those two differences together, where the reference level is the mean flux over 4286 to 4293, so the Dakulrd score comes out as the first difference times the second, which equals -0.0055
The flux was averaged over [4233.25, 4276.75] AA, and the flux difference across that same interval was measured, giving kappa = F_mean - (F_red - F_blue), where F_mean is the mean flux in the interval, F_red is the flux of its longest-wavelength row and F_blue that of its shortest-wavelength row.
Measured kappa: 1.41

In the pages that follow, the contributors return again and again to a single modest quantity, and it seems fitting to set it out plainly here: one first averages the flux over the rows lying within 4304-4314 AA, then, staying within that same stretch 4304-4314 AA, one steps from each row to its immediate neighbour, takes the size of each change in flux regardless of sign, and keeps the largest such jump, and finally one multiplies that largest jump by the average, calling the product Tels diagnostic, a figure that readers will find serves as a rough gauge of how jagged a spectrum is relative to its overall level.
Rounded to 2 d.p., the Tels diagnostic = 0.12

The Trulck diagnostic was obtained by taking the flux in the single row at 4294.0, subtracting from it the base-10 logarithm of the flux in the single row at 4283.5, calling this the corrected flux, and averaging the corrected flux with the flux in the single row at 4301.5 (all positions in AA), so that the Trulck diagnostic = 1.05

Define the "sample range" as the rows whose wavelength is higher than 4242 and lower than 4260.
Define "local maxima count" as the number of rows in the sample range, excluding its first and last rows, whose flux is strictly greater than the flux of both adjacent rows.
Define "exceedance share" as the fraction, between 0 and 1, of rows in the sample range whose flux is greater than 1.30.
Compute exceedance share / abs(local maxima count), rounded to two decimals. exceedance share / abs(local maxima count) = 0.58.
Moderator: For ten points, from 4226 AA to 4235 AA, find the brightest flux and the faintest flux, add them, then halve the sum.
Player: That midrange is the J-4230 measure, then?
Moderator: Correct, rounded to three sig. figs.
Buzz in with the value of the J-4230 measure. 1.31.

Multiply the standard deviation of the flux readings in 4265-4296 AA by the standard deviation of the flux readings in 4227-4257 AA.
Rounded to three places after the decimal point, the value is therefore 0.017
